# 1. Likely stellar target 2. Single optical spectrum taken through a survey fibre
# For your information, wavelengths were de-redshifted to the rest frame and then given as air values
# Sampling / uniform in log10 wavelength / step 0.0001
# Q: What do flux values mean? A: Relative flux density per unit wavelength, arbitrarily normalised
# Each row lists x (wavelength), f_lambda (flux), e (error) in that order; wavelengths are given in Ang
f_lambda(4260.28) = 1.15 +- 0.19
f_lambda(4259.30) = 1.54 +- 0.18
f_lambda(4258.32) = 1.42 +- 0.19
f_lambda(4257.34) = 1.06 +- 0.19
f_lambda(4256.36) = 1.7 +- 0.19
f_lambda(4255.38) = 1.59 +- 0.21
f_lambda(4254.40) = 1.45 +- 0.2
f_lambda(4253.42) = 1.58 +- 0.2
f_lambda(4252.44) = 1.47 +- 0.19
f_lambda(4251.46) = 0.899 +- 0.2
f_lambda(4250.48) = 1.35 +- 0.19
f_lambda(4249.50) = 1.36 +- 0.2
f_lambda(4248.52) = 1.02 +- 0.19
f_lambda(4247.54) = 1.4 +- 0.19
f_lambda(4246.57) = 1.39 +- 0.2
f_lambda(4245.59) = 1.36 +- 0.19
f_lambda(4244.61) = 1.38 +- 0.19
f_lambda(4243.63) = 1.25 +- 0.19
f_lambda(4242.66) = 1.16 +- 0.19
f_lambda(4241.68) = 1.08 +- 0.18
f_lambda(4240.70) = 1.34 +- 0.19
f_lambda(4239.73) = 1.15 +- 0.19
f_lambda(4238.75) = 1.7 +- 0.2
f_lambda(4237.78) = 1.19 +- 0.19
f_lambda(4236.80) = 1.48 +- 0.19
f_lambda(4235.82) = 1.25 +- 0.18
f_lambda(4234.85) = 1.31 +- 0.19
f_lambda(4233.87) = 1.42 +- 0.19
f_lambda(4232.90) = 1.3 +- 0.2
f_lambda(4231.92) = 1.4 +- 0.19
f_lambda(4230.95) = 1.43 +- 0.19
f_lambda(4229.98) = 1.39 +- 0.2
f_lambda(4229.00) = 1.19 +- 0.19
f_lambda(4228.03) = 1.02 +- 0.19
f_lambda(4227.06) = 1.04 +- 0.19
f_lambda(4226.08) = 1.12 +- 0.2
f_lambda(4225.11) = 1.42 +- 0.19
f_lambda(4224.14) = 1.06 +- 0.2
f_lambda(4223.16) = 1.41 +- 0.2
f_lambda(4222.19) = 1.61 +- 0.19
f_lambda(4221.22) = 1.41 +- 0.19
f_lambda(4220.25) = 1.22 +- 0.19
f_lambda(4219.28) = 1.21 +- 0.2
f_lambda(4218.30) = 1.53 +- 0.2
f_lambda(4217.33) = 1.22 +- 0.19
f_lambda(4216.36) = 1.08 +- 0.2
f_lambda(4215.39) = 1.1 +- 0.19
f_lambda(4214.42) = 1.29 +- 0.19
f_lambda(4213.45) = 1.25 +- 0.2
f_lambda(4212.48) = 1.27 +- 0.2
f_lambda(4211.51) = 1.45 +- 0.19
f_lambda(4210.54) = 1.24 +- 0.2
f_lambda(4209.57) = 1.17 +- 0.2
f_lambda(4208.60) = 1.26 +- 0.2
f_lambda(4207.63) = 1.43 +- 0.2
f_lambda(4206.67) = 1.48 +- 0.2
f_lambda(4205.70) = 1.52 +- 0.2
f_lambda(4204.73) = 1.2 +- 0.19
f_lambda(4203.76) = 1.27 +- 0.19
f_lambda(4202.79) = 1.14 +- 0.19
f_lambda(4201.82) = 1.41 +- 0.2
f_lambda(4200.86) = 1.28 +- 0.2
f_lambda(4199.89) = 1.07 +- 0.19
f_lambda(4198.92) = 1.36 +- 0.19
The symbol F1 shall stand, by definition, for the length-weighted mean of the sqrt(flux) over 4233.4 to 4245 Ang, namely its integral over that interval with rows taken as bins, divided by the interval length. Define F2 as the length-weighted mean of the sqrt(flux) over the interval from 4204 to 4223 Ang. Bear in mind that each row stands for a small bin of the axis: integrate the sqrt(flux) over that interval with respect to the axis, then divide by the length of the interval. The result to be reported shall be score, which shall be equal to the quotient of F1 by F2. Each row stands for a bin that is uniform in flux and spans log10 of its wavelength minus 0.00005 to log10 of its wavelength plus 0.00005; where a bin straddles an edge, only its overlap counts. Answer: 1.00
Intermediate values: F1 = 1.141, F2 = 1.14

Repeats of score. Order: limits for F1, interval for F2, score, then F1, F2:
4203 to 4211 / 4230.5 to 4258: 0.99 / 1.145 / 1.15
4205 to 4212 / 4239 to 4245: 1.05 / 1.165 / 1.11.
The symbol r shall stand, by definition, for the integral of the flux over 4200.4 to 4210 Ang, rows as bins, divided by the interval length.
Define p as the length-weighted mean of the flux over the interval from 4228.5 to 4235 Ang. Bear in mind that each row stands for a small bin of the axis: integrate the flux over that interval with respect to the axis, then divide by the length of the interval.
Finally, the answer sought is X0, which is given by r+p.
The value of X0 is 2.67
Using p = 1.35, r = 1.32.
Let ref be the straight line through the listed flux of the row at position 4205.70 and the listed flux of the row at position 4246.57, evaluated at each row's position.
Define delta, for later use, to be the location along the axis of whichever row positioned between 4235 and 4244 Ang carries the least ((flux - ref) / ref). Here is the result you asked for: 4241.68 Ang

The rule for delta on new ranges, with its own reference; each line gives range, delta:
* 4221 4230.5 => 4228.03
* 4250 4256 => 4251.46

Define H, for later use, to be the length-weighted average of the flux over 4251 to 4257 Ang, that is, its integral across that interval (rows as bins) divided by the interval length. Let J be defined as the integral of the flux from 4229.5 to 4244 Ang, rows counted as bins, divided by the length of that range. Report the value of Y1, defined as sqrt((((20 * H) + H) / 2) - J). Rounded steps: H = 1.44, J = 1.325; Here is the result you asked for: 3.72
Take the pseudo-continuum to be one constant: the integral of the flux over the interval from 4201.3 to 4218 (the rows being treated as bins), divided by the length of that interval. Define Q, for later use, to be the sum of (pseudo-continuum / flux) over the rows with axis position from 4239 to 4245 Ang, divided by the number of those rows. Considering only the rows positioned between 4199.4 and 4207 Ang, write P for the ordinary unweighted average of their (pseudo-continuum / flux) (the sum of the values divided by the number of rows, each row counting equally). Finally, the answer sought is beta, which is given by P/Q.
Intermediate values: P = 1.00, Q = 1.055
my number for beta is 0.95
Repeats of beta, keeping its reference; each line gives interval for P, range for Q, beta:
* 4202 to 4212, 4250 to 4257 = 1.06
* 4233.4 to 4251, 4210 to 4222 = 0.97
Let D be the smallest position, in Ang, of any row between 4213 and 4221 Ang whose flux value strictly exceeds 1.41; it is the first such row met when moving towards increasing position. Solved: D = 4218.30 Ang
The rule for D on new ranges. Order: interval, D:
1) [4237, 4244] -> 4238.75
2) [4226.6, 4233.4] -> 4230.95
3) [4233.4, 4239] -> 4233.87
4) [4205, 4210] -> 4205.70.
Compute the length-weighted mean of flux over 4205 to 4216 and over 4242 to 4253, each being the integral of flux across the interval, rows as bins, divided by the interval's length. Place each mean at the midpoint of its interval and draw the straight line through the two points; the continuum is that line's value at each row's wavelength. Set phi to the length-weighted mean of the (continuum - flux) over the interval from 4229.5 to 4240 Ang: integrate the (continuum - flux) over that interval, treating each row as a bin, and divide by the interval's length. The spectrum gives -0.08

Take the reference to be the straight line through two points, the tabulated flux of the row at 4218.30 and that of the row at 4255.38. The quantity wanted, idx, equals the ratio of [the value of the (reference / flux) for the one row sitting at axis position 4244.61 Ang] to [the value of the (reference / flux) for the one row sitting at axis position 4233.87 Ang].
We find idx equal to 1.04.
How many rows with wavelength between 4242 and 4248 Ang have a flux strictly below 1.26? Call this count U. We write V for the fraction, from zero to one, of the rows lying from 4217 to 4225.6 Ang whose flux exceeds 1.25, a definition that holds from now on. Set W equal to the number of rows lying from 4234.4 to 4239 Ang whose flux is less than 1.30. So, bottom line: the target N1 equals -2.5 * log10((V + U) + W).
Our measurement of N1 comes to -1.65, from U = 2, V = 0.56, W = 2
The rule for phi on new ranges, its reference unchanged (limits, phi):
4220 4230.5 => 0.03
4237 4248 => -0.03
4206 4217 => 0.03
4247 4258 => -0.08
